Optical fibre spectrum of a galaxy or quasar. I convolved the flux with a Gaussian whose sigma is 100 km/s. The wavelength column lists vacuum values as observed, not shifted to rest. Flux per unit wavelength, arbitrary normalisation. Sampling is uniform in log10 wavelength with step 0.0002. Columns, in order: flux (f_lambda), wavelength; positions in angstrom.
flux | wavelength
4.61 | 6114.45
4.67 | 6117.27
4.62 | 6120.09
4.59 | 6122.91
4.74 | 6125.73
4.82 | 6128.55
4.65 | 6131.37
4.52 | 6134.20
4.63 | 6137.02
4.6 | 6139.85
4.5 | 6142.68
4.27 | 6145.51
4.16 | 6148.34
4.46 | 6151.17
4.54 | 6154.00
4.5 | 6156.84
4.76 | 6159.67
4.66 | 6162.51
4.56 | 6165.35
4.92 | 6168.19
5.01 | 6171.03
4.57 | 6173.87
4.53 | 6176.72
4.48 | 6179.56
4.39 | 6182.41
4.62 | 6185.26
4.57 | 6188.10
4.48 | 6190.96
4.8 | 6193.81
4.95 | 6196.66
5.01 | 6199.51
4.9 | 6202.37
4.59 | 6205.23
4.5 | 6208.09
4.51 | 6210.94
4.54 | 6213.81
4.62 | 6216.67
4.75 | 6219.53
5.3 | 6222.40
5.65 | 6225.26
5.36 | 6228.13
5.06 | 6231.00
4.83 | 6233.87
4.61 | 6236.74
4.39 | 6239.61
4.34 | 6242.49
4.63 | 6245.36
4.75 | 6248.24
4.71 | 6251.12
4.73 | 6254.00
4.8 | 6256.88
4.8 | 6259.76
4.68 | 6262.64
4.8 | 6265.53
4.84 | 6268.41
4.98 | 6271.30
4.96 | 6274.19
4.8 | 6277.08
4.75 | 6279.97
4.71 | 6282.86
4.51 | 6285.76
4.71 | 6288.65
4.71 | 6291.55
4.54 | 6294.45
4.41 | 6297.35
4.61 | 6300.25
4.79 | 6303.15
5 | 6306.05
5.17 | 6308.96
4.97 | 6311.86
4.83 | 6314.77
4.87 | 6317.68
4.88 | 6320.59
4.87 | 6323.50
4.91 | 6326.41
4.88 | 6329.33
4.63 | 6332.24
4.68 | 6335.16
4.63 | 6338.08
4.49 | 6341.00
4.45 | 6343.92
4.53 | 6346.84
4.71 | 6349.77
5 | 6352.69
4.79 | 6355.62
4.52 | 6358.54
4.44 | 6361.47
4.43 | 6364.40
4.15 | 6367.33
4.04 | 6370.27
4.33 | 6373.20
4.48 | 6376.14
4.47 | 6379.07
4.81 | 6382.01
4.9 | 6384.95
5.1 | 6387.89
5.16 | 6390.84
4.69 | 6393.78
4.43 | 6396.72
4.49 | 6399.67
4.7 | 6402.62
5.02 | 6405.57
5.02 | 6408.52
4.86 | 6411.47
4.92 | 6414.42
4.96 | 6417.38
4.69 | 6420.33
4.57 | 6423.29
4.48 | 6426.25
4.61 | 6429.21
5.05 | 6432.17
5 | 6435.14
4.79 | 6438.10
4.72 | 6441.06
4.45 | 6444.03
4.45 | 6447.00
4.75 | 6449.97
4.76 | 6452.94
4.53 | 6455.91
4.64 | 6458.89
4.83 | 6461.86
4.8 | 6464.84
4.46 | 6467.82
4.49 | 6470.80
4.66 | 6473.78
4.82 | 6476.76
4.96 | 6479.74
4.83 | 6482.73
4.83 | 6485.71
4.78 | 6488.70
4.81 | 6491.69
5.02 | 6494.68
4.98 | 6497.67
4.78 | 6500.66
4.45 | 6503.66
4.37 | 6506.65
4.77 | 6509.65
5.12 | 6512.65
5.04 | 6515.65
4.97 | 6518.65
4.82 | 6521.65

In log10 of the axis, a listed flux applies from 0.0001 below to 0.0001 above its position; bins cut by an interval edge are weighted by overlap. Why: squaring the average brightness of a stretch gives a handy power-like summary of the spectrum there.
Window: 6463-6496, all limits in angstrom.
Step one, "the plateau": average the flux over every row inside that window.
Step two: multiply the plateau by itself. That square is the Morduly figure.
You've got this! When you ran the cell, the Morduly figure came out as 22.7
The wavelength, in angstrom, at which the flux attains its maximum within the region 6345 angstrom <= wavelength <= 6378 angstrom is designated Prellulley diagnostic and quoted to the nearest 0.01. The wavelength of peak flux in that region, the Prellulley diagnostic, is 6352.69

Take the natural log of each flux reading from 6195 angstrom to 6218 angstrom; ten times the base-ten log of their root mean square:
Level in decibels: 1.90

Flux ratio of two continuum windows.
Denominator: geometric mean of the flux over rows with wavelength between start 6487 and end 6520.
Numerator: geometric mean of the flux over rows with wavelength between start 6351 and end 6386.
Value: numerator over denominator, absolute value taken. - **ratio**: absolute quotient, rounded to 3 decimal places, 0.938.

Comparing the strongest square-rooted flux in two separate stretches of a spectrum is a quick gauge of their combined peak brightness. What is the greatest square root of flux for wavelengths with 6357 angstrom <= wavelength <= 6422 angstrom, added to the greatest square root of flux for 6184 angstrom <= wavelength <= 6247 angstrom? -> 4.65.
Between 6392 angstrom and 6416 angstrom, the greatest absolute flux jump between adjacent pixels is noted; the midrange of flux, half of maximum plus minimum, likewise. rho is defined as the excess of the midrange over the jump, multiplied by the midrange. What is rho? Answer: 20.8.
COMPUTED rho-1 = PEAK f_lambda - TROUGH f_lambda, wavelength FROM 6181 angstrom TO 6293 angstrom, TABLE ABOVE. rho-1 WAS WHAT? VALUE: 1.31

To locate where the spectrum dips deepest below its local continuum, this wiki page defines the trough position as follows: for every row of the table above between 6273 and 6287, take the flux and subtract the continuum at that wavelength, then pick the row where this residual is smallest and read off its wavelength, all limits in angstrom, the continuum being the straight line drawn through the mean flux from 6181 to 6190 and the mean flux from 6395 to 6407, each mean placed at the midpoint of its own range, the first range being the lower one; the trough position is 6285.76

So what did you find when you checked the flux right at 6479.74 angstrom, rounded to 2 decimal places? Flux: 4.96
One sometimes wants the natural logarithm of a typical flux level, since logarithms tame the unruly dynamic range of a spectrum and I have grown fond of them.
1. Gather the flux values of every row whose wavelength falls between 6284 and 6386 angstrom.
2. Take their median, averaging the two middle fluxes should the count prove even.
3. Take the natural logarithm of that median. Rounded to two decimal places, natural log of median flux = 1.54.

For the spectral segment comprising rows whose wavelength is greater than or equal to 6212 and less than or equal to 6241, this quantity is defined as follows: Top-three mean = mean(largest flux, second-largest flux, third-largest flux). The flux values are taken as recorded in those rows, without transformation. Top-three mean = 5.44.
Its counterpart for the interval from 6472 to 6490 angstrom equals 4.87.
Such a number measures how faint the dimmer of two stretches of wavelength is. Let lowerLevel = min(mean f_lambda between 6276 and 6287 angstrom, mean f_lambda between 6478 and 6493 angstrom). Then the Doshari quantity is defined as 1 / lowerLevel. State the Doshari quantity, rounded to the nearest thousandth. 0.213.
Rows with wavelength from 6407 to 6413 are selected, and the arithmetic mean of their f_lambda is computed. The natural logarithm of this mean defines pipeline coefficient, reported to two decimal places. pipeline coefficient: 1.60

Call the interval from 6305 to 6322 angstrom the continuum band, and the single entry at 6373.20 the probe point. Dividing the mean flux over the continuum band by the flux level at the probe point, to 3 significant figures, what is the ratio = 1.14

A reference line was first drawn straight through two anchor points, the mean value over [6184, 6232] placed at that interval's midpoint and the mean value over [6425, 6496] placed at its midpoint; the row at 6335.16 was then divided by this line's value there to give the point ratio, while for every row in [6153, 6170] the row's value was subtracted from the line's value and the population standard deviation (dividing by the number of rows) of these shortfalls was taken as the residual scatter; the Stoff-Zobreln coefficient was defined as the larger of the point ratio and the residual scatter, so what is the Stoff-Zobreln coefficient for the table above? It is 0.98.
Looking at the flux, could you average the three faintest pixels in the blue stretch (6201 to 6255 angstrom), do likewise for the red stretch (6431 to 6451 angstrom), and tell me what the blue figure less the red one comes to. -0.13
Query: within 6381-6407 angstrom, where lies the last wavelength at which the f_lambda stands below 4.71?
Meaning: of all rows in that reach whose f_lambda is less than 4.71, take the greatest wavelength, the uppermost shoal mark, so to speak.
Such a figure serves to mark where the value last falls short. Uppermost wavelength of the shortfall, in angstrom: 6402.62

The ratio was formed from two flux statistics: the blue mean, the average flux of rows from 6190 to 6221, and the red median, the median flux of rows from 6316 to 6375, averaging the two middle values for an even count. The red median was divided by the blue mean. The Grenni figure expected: 0.99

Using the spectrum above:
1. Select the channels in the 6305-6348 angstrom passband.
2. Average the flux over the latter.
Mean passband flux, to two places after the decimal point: 4.79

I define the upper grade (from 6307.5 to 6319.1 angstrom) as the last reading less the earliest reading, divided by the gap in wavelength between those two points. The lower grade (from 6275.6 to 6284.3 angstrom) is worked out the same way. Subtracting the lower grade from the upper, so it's -0.02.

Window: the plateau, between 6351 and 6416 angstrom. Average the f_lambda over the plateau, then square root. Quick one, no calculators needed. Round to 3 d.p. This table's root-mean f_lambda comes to 2.161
